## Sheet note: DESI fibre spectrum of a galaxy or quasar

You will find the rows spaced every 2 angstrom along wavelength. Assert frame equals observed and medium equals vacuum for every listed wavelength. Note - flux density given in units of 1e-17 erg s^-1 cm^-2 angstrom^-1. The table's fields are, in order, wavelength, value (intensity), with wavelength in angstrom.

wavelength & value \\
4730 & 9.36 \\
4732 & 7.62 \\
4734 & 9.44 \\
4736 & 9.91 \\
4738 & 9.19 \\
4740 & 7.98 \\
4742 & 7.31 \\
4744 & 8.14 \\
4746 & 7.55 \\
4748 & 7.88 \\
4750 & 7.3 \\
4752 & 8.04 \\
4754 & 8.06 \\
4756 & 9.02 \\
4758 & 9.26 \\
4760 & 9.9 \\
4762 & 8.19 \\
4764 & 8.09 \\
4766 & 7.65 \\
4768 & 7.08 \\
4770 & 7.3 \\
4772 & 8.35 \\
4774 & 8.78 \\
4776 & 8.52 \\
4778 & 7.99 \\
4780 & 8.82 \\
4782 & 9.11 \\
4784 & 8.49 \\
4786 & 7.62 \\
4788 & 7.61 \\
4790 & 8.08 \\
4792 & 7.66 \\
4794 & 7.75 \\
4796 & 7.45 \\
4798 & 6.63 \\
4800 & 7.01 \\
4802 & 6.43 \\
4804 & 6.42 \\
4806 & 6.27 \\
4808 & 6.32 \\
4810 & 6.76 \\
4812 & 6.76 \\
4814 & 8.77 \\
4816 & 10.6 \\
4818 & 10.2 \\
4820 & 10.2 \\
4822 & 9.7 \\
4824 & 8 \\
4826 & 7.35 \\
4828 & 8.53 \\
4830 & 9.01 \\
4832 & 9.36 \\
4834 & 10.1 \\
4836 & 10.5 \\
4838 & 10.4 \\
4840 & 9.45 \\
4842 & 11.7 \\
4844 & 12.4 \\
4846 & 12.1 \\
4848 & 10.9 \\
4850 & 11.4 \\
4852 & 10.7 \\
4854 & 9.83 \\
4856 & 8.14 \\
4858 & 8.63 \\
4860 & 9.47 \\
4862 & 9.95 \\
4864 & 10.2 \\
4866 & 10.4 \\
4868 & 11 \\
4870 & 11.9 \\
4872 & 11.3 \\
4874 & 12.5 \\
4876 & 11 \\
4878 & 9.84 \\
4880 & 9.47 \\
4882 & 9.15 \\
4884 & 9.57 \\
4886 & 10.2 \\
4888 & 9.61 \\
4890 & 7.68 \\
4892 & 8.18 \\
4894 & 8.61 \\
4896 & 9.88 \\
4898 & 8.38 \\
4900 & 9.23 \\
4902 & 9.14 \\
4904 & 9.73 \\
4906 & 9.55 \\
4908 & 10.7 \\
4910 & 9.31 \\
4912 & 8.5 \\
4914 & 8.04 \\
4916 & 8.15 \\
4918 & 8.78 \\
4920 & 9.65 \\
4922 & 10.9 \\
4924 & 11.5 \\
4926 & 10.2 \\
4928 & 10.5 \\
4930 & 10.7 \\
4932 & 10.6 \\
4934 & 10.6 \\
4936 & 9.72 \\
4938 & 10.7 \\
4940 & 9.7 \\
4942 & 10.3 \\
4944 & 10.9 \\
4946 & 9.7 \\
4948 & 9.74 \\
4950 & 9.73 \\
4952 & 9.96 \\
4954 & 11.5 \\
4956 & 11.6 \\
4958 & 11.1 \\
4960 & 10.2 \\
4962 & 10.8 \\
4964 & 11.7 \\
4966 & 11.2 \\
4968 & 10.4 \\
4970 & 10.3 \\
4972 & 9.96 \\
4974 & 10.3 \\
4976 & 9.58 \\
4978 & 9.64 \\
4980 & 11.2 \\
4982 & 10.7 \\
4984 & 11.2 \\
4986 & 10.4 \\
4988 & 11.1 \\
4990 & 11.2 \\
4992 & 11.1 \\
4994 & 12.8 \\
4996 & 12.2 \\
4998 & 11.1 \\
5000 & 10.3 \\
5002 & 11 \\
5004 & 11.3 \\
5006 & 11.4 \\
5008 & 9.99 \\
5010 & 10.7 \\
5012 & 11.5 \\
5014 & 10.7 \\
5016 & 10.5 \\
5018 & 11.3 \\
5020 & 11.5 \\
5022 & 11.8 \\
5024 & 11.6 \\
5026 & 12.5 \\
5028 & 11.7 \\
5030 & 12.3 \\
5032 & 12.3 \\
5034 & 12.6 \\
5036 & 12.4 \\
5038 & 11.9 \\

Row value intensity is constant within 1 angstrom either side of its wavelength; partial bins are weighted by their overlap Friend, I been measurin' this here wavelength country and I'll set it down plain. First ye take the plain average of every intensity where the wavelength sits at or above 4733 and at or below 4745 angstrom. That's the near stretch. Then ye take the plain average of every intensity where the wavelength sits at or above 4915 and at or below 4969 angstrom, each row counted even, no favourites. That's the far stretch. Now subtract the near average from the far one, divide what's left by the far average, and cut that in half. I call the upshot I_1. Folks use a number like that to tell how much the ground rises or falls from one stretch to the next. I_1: 0.083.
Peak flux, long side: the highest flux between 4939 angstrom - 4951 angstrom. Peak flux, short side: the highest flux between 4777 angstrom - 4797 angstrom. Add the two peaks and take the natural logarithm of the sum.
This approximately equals 3.00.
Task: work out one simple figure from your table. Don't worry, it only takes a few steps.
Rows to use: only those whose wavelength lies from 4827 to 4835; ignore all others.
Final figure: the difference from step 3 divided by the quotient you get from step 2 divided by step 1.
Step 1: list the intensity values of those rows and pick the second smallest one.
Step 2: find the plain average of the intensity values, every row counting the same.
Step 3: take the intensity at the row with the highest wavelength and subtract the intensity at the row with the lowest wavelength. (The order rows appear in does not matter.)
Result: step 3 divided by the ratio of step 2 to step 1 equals 1.5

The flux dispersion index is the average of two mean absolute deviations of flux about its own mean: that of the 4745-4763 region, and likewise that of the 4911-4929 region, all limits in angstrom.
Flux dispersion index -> 0.88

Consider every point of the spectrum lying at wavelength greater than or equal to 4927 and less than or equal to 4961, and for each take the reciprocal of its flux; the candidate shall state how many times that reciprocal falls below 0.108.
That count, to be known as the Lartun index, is 17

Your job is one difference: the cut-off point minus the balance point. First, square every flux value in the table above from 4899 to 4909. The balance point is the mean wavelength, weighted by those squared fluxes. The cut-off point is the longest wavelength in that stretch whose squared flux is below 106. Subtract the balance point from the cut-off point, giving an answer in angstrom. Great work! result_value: 1.7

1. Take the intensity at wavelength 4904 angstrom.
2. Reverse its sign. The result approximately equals -9.7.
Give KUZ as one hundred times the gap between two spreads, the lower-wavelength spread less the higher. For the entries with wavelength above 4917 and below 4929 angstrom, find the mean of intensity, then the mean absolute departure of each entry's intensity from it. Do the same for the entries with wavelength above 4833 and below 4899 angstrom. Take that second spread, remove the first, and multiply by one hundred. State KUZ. 28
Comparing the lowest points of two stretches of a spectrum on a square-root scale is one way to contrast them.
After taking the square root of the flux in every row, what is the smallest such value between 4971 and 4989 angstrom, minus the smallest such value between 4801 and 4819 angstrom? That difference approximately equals 0.59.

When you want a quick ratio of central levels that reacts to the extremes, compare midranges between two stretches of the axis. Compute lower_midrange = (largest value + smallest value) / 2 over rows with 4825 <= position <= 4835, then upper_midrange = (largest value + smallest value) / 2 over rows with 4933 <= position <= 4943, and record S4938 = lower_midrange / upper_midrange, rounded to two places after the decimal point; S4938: 0.86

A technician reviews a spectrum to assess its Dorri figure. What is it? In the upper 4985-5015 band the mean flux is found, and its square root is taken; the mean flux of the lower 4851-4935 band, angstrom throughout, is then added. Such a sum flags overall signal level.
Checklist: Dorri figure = 13.1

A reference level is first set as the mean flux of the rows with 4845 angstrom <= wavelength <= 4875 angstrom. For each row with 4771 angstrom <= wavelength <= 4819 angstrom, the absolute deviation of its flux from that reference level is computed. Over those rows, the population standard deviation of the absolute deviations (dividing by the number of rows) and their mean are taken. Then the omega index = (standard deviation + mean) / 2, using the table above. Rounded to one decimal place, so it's 1.9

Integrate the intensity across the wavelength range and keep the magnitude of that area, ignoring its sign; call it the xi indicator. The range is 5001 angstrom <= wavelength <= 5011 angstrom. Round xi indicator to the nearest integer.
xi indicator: 109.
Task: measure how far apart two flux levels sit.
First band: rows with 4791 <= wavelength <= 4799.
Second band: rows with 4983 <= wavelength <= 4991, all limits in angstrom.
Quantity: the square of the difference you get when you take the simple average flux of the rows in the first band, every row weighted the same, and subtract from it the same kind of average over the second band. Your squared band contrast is 13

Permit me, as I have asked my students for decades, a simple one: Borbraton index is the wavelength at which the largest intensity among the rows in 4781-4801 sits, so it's 4782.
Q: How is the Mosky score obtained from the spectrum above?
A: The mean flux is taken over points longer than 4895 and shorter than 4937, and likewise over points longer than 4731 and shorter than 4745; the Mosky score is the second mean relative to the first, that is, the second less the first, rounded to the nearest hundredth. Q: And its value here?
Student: -1.19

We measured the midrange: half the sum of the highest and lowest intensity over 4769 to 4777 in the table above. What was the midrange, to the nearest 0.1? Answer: 8.0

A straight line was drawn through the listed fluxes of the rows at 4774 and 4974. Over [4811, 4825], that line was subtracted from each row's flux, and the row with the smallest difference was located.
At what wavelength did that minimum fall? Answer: 4812 angstrom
